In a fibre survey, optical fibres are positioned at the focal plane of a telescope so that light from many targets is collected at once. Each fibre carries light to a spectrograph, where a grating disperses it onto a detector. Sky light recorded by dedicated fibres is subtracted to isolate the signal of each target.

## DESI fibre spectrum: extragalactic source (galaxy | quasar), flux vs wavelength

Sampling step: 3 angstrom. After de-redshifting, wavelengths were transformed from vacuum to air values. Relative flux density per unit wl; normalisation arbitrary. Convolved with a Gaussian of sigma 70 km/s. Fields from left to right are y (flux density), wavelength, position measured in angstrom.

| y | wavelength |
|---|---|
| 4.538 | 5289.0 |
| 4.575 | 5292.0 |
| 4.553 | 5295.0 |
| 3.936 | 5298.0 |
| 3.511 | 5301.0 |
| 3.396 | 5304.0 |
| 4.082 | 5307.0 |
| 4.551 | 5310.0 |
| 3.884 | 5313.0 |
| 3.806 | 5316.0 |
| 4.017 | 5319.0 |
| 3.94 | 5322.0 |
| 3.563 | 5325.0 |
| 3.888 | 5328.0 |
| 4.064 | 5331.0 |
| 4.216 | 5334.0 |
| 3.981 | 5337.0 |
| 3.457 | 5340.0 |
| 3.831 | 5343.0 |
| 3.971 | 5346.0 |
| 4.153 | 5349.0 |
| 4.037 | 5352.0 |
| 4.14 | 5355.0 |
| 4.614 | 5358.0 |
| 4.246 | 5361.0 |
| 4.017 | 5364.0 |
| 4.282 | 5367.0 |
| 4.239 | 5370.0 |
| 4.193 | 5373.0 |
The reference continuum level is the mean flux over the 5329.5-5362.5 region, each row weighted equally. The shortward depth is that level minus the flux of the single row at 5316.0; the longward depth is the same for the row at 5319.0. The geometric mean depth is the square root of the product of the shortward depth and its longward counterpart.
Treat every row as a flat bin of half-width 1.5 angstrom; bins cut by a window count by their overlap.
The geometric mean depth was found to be 0.11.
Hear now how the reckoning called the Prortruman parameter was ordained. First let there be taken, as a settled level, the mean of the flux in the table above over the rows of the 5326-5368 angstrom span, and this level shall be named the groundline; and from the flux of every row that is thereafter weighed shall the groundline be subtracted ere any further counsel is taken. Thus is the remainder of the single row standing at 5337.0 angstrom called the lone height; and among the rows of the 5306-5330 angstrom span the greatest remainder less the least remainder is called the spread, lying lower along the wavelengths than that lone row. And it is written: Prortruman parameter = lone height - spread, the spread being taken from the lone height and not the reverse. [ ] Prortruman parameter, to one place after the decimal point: -1.1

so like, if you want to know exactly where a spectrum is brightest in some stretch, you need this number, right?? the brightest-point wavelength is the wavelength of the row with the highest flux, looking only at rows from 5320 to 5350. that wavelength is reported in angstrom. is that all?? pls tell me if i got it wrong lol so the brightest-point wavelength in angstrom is 5334.0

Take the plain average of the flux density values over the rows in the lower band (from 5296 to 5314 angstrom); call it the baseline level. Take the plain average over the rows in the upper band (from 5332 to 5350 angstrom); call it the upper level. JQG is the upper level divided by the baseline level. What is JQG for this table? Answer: 1.01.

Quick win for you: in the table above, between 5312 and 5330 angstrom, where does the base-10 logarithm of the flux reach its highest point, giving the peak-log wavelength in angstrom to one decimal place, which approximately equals 5319.0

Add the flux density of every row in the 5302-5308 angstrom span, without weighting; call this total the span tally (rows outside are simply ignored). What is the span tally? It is 7.5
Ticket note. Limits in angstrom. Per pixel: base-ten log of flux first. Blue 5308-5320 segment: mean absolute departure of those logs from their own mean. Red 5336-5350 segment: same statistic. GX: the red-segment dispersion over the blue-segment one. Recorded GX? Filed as 0.86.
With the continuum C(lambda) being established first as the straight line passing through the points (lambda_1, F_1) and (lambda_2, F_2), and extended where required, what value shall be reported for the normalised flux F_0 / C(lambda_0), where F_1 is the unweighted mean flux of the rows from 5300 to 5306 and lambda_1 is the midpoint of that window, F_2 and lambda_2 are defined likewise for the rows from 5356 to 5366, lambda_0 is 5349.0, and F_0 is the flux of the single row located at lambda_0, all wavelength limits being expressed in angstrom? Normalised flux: 1.01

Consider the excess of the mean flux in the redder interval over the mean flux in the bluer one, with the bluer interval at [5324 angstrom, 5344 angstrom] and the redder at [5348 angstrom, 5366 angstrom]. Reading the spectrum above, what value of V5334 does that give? 0.34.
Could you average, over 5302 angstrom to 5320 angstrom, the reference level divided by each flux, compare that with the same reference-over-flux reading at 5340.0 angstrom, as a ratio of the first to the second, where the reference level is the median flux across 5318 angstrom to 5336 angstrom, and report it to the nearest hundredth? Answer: 0.88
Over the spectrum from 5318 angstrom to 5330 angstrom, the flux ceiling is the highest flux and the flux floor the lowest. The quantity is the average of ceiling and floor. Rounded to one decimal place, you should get 3.8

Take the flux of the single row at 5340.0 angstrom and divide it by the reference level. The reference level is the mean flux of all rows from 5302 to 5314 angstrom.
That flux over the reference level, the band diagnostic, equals 0.87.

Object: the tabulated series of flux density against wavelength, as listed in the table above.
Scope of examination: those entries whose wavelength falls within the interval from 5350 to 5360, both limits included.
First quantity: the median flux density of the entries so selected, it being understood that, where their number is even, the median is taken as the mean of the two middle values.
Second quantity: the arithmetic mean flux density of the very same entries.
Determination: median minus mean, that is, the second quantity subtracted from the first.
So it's -0.12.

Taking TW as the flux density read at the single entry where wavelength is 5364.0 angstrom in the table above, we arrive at 4.017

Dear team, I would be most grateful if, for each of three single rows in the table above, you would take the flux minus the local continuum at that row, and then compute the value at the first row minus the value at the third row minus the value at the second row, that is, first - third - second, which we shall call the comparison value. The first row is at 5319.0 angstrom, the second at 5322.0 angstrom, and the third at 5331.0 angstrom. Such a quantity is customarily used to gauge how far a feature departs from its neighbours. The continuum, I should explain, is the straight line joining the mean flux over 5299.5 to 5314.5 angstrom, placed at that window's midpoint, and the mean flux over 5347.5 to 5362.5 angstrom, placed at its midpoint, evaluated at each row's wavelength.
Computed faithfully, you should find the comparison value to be 0.10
